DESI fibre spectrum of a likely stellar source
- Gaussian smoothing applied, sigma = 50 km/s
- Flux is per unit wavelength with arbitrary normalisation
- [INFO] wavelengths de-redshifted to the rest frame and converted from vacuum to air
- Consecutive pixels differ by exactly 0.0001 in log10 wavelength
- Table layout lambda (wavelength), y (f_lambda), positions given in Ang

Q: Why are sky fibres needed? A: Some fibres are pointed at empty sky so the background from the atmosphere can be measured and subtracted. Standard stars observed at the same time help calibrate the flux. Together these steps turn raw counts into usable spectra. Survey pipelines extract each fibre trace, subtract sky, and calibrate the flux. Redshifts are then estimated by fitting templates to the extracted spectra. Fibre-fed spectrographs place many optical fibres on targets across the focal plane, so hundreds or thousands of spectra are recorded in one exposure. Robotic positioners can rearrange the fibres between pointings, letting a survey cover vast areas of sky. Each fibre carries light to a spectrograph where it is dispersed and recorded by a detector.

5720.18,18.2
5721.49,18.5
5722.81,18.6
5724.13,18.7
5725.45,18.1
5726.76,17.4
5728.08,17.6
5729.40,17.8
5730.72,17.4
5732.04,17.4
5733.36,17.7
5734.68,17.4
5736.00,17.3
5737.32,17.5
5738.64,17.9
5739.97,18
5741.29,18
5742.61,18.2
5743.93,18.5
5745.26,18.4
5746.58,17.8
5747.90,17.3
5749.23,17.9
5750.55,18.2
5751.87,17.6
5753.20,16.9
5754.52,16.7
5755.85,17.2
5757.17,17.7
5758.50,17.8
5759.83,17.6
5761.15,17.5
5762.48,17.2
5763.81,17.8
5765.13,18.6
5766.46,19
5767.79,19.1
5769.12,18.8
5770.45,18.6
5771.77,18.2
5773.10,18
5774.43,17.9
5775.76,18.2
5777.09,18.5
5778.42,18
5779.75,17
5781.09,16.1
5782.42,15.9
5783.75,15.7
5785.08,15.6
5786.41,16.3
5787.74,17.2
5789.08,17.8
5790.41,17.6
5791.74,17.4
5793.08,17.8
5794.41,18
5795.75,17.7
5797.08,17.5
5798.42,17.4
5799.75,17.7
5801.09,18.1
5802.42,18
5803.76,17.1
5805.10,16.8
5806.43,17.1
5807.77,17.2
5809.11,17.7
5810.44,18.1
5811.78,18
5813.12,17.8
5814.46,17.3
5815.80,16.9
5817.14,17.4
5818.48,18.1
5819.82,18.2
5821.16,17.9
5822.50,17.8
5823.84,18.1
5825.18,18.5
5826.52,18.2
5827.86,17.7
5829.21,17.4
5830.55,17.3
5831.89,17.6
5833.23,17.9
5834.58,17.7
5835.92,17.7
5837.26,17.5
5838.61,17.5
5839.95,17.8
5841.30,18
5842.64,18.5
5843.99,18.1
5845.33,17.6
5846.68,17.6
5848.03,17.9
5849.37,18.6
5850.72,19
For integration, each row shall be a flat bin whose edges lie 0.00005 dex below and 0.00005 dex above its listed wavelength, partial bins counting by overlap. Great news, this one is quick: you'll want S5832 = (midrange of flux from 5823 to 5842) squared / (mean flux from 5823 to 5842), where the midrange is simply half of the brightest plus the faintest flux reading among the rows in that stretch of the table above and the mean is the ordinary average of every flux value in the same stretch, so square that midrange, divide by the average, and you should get 18.0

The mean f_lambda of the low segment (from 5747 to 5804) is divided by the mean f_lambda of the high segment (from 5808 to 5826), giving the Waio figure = 0.99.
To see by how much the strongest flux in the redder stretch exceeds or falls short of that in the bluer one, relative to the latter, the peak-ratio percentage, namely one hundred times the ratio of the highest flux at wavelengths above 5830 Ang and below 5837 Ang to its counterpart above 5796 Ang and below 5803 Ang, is 98.9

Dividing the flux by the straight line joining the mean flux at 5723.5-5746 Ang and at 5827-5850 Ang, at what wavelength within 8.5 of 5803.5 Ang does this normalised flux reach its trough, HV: 5805.10 Ang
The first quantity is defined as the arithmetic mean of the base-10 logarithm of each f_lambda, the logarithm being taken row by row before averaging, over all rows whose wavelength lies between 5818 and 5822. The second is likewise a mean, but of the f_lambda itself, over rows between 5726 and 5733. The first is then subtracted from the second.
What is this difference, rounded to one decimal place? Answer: 16.3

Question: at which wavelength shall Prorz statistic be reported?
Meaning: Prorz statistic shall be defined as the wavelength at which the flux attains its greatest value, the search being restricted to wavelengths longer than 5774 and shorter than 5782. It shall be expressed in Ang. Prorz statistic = 5777.09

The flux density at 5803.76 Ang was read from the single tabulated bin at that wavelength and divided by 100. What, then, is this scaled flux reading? 0.171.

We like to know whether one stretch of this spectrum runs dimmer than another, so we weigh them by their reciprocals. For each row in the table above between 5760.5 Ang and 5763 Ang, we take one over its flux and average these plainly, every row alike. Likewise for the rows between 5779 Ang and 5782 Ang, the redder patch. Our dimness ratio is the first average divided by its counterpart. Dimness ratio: 0.95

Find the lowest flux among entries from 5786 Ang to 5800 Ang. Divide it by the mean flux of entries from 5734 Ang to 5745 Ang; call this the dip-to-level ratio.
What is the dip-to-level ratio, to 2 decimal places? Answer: 0.91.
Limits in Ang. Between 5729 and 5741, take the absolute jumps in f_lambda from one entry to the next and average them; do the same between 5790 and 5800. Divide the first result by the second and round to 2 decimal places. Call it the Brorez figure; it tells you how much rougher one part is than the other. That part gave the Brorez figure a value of 0.93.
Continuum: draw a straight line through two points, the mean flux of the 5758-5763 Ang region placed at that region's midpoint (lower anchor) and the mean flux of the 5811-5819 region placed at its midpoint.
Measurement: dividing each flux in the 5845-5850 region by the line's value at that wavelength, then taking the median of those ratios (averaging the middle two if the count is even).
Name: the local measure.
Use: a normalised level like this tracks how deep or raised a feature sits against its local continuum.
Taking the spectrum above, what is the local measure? 1.01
